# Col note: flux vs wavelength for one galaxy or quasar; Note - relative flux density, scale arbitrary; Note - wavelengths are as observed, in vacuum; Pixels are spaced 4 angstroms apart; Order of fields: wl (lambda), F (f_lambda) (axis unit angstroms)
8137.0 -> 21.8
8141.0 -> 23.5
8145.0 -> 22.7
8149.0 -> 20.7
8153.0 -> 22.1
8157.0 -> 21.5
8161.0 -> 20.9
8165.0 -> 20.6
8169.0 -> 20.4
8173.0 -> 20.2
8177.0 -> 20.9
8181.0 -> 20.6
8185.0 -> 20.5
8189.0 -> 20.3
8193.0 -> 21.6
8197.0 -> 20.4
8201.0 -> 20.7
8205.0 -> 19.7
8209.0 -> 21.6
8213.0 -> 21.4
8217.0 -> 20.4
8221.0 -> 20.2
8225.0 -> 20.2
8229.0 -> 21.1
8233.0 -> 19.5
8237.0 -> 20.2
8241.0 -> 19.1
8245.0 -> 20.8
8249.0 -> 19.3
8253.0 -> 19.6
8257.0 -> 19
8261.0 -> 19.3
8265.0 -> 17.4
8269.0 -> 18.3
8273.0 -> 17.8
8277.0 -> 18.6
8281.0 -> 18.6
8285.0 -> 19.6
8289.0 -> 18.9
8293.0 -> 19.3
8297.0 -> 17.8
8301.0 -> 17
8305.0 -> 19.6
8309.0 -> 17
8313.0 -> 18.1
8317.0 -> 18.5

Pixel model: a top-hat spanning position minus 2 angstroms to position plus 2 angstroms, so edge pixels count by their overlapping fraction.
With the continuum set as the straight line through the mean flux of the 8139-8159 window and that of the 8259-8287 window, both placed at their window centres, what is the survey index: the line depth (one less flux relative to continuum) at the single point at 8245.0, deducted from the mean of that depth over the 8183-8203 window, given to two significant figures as 0.082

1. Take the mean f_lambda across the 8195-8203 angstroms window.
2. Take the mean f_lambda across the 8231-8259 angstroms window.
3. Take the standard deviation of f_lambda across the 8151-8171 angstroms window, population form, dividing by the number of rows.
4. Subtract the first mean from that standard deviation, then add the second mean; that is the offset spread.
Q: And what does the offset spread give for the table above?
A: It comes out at -0.3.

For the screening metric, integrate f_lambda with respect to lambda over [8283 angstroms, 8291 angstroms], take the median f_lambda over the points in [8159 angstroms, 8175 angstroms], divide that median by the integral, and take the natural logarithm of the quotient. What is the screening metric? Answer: -2.0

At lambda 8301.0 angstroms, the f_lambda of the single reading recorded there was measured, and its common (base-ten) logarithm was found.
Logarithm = 1.23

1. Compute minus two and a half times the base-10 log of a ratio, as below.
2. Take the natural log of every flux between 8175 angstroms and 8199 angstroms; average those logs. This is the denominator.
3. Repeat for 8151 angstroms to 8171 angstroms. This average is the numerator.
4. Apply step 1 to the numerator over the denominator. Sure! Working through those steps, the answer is -0.01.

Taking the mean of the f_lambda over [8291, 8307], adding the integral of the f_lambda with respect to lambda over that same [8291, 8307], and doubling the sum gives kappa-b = 626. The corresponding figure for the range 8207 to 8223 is 711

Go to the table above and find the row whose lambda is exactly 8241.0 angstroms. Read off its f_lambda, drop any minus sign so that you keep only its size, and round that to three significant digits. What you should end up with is 19.1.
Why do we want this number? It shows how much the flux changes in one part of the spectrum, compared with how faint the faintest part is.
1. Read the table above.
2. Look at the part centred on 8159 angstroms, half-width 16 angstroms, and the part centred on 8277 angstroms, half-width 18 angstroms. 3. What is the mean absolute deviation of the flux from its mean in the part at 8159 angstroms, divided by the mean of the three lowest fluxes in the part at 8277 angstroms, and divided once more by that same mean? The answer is 0.0023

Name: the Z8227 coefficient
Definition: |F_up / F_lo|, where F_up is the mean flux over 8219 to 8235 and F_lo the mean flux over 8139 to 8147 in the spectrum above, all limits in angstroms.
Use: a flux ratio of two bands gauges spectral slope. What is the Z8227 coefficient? 0.88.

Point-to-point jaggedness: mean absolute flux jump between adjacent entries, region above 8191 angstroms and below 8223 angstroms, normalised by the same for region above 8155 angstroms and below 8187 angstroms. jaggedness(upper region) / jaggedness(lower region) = 2.4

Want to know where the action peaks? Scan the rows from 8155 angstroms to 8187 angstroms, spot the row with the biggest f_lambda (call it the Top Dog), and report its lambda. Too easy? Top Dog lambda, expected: 8157.0 angstroms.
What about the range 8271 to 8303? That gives 8285.0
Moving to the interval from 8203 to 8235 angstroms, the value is 8209.0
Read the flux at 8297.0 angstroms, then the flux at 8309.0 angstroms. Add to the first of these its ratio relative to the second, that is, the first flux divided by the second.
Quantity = 18.8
